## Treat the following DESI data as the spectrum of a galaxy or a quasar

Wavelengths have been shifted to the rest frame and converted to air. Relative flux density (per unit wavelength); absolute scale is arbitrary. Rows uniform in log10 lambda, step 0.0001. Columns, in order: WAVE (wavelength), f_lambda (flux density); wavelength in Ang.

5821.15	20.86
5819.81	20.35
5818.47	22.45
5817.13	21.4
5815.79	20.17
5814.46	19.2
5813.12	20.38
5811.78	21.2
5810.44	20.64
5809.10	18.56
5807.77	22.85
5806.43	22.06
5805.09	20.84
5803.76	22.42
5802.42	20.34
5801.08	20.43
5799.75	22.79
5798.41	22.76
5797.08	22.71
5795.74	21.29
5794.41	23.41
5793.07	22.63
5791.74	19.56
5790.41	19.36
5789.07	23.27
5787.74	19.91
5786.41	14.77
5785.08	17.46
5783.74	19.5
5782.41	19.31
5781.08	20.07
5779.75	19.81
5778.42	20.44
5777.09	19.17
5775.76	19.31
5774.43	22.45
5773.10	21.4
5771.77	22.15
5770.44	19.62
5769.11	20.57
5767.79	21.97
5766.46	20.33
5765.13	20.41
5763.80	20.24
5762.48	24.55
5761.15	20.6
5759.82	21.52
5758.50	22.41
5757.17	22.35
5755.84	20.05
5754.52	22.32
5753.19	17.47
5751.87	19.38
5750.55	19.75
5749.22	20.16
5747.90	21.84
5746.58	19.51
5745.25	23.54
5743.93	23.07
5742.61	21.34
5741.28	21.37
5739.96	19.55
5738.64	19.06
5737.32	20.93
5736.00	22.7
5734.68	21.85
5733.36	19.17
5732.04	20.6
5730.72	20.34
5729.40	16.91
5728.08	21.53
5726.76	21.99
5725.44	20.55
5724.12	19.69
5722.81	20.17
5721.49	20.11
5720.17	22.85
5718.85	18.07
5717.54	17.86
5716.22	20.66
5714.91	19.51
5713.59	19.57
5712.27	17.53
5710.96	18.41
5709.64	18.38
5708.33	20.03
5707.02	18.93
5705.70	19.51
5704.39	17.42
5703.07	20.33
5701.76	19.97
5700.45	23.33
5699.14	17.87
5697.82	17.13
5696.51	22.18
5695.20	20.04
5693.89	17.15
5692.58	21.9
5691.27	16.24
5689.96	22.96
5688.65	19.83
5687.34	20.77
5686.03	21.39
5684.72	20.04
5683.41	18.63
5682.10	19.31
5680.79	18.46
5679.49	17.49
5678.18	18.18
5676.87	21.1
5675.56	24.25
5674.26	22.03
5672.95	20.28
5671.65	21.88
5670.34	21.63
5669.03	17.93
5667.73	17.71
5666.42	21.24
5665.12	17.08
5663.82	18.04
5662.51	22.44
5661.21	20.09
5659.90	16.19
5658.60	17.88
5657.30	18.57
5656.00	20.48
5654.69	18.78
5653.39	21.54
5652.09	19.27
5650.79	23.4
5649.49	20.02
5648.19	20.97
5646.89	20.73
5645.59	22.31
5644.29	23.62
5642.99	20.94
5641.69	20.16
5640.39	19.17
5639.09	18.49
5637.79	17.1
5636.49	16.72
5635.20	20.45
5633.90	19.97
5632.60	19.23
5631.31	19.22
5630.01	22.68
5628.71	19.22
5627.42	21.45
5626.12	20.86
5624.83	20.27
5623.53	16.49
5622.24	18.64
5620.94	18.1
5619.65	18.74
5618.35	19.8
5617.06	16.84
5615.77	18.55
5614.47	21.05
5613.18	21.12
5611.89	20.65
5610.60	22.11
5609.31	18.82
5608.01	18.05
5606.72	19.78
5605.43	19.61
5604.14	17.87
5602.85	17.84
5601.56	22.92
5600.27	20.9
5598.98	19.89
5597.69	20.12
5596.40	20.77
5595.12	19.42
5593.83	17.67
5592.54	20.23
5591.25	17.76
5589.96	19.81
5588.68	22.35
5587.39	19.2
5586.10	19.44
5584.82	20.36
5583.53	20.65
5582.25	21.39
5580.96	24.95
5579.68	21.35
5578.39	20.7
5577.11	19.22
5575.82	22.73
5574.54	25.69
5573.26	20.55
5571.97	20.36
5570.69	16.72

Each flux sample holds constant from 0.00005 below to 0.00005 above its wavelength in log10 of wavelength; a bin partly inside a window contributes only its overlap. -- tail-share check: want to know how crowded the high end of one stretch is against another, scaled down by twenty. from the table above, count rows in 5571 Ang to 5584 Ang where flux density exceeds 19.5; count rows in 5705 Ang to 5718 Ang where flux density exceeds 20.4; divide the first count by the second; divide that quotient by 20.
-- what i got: 0.45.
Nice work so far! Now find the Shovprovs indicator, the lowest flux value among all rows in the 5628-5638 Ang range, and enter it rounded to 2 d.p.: 16.72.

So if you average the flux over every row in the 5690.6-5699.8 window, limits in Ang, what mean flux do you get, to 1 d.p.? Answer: 18.9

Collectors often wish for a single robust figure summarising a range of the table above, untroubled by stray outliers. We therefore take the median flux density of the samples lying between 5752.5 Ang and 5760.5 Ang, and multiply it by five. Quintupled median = 110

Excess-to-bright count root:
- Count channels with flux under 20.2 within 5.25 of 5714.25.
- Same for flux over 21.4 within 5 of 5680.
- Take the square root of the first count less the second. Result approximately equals 2.45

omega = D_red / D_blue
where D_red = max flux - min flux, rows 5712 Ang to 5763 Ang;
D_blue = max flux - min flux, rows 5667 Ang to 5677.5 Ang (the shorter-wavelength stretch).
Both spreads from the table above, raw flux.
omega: 1.17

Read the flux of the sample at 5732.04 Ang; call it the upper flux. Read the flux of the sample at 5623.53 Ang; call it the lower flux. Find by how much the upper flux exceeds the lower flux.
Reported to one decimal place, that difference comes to 4.1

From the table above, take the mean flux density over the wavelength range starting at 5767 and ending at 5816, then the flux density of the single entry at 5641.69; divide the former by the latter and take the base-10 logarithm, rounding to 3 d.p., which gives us 0.011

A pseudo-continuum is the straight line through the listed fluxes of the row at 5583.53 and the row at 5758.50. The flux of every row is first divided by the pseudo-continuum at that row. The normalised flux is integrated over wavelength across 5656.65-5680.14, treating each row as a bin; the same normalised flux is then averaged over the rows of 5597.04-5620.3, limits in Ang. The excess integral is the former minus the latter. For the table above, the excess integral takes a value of 20.5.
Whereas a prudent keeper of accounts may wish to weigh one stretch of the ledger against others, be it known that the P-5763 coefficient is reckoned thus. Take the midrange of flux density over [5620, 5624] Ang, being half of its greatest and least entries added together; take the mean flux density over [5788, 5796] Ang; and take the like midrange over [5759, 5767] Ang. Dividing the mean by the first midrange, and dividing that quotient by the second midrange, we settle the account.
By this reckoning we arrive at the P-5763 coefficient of 0.055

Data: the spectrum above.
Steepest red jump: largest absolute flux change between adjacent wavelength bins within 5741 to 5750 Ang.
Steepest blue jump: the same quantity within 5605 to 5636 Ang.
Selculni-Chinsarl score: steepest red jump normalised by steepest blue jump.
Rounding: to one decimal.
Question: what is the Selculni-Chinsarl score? 1.1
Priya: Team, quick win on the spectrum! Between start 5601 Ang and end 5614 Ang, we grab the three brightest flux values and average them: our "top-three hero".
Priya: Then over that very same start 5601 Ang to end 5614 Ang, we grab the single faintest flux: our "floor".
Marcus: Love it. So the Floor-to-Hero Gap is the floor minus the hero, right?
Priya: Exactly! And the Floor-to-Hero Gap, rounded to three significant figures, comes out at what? -4.21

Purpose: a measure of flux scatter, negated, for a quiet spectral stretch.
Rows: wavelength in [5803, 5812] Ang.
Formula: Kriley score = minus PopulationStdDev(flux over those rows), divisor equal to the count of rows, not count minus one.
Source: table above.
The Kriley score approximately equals -1.33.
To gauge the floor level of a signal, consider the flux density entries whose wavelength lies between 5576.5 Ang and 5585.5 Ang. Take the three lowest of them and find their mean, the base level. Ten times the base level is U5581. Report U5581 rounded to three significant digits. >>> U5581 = 201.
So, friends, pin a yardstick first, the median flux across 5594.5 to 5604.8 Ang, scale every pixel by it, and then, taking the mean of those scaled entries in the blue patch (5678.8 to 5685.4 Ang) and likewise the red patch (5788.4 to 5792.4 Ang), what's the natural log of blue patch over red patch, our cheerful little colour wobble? -0.10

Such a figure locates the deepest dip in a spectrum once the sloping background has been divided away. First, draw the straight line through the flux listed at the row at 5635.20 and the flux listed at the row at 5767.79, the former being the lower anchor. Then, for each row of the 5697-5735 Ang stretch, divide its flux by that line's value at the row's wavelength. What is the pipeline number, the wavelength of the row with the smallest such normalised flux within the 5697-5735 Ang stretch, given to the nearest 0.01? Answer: 5729.40 Ang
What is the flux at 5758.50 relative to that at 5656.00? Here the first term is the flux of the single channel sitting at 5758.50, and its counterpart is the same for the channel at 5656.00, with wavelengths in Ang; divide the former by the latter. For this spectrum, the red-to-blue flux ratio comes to 1.09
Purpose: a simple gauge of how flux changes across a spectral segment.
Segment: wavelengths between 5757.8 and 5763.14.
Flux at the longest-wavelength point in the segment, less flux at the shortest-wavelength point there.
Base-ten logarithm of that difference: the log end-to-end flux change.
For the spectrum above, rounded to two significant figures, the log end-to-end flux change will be 0.33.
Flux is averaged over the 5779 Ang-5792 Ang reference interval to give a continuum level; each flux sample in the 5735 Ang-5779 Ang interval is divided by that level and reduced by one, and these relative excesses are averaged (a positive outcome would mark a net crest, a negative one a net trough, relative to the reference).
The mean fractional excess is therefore 0.086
